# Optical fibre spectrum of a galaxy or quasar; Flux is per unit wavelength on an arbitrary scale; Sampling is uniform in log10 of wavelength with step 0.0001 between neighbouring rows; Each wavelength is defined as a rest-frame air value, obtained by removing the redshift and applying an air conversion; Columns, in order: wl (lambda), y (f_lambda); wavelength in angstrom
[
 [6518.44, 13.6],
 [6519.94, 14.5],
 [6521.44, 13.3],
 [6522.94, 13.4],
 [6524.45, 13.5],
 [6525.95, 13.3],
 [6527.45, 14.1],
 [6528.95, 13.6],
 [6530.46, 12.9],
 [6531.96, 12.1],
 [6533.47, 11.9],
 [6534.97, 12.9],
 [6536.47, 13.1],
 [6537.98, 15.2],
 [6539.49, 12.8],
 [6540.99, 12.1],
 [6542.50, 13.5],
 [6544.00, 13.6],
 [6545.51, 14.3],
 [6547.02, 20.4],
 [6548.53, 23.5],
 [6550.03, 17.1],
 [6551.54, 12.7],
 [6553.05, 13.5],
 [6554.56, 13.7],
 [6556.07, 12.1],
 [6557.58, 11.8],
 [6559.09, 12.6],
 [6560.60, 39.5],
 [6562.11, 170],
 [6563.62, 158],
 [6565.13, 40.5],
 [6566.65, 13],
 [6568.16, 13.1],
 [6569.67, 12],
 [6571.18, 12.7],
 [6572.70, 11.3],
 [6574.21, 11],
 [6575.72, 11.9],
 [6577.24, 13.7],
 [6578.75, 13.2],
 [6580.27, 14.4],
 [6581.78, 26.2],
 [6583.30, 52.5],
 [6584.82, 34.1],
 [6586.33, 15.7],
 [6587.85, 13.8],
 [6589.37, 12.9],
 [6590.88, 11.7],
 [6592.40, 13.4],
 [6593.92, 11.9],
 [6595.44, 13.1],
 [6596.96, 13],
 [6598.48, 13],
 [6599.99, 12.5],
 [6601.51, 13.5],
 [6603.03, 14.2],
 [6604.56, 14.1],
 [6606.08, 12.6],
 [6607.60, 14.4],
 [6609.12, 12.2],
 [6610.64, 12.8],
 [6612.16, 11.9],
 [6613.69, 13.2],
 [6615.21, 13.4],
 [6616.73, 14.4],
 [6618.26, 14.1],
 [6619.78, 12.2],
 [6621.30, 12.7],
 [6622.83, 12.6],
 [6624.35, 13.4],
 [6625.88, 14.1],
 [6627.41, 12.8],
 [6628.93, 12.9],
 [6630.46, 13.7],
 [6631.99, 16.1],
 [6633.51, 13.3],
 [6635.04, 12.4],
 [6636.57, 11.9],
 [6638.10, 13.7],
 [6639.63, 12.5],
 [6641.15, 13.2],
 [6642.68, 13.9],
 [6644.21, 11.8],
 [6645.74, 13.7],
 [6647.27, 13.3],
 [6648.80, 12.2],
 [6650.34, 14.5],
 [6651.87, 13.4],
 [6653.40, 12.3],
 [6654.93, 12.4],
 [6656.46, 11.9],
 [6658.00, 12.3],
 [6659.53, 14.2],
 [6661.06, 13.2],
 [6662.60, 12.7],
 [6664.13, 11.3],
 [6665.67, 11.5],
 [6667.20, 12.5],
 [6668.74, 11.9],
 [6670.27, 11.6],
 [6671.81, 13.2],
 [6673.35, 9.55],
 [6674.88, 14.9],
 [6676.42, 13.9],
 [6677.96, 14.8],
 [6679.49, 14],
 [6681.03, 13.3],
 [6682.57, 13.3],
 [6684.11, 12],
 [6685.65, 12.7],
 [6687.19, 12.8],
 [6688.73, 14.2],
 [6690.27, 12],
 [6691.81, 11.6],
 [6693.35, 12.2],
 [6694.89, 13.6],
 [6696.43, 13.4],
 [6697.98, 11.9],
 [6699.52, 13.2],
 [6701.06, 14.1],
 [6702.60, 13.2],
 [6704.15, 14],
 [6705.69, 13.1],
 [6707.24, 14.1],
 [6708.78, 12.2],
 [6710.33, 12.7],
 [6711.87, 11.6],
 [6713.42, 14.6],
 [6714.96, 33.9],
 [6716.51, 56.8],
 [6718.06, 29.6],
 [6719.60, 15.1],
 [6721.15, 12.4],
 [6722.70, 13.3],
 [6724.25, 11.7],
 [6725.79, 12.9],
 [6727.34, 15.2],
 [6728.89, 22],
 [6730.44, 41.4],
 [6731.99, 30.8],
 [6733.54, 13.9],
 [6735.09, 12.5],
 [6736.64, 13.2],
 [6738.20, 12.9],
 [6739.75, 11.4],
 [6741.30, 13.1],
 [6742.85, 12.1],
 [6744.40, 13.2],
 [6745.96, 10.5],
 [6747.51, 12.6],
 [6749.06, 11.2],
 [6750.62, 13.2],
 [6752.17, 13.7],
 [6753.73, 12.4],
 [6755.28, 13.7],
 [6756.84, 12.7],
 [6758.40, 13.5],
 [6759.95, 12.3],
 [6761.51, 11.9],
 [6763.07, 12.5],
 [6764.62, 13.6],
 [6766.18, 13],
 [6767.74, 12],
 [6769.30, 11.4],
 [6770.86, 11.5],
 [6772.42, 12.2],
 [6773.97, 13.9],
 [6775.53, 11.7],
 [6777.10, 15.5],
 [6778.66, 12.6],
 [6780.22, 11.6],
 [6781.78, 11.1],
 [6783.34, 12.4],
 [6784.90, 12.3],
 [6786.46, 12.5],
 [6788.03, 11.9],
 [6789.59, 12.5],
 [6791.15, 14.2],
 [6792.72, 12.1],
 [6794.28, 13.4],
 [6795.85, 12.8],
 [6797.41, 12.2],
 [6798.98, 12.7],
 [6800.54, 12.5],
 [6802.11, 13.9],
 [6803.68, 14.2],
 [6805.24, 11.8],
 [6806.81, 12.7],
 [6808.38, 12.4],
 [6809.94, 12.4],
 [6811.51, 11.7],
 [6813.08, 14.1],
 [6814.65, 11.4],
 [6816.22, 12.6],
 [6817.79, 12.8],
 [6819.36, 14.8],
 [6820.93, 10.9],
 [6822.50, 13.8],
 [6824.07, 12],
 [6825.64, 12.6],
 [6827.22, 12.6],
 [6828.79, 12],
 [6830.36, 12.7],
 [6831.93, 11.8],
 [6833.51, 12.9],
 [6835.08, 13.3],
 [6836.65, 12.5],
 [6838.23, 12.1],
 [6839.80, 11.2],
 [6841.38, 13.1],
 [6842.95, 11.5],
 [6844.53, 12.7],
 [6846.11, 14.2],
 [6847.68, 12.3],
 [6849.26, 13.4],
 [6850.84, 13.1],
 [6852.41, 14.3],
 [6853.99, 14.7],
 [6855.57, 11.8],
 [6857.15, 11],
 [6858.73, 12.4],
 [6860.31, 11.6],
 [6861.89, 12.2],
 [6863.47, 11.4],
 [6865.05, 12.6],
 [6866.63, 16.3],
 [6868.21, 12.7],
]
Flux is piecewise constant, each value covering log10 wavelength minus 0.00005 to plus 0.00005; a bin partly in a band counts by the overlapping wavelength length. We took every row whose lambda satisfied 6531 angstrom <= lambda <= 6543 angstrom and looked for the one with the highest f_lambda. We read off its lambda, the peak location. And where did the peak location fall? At 6537.98 angstrom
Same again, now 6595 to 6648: 6631.99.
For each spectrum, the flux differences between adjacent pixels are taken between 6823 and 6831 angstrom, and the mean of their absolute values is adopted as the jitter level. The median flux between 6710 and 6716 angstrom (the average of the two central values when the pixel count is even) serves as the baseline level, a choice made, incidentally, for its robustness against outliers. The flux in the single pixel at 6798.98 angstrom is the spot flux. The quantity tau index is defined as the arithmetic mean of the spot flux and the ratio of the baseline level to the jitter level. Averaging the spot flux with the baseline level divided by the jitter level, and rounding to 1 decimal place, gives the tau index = 20.7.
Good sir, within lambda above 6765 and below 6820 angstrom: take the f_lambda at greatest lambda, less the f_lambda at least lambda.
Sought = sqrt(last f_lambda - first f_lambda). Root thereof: 1.34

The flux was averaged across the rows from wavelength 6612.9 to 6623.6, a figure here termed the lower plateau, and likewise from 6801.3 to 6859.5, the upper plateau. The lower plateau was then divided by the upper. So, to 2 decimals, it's 1.04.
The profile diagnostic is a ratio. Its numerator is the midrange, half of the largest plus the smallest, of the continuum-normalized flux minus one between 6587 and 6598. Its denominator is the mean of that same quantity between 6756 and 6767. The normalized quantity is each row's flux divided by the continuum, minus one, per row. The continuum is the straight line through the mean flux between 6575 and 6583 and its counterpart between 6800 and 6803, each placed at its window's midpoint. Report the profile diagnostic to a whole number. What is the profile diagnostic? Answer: 3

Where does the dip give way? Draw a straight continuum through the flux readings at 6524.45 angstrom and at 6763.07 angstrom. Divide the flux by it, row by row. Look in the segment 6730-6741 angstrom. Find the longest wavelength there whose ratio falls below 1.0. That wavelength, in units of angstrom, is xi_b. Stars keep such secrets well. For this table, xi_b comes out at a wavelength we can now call 6739.75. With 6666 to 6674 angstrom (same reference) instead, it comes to 6673.35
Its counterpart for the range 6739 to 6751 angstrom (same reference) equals 6749.06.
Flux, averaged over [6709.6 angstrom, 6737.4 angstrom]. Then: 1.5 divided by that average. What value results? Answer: 0.072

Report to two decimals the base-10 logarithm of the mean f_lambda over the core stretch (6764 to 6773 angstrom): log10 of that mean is 1.09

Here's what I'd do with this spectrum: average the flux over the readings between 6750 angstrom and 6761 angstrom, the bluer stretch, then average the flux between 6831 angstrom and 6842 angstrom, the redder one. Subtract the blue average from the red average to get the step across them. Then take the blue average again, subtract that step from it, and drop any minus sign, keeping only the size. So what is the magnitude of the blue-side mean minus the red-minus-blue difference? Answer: 14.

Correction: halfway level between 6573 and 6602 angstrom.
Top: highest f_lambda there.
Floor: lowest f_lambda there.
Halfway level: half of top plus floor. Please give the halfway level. 32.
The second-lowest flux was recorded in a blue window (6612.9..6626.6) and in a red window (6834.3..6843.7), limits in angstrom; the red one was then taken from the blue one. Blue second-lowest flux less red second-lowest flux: 1.1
